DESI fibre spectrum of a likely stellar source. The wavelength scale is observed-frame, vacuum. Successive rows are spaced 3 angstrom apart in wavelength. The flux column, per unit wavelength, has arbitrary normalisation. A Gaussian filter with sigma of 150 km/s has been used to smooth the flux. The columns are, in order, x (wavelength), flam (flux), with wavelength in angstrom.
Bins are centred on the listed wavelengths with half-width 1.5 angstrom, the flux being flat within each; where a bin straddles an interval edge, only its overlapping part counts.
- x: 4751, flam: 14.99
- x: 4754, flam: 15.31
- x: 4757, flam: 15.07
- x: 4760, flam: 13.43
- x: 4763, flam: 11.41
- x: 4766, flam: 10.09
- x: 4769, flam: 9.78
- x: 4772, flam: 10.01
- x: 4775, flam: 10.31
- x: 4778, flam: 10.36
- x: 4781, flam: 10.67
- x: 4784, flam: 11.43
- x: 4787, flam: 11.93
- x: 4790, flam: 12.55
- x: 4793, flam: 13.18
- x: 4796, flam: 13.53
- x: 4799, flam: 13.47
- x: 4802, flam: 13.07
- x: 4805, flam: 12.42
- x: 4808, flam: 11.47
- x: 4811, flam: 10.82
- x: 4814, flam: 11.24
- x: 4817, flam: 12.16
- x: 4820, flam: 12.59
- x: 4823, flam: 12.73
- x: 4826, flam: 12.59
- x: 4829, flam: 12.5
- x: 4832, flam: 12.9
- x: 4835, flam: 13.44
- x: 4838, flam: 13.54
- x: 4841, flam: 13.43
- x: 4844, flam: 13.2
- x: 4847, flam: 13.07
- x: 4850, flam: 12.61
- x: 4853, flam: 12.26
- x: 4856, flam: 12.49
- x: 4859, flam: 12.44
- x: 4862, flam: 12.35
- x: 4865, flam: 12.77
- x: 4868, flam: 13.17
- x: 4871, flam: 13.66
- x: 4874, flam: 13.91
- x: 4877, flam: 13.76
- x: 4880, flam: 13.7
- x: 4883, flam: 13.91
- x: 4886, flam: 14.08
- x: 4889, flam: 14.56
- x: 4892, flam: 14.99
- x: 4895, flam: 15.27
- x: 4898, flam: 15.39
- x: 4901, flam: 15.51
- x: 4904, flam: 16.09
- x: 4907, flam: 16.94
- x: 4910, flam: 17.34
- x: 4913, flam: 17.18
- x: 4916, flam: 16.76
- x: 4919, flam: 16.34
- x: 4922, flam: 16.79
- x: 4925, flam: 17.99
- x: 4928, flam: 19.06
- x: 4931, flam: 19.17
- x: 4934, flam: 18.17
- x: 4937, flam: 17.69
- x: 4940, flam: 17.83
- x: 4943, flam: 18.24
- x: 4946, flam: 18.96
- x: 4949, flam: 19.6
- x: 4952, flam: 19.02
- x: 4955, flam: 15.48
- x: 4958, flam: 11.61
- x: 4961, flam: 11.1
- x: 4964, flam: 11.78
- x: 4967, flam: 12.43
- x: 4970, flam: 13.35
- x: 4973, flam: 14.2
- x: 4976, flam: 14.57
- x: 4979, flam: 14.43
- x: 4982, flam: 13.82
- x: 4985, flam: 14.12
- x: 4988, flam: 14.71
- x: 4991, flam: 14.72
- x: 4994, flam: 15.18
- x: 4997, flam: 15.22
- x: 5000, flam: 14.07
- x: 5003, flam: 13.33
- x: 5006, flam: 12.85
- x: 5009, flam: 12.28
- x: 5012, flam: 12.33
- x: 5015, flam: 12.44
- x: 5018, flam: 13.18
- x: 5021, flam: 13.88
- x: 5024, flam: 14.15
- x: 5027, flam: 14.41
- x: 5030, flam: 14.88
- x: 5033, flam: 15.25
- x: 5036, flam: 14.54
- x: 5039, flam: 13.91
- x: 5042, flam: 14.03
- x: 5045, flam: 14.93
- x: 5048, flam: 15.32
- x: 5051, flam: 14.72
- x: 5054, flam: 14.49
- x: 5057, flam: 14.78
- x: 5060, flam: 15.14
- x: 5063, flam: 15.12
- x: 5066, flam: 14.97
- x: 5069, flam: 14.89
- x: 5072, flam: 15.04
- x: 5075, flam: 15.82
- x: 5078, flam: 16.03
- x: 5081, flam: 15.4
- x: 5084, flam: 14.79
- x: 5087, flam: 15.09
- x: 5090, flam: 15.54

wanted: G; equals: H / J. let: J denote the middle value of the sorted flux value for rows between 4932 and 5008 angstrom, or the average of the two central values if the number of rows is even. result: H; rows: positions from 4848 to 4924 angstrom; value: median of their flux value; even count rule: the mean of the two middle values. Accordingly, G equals 0.97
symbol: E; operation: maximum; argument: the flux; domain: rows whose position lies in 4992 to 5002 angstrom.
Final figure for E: 15.22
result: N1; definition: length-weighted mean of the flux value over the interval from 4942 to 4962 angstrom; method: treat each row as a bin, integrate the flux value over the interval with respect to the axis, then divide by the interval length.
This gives 16.4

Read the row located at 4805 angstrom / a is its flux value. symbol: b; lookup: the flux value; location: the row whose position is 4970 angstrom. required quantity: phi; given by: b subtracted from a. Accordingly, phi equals -0.9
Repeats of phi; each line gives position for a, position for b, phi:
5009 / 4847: -0.8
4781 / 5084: -4.1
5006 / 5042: -1.2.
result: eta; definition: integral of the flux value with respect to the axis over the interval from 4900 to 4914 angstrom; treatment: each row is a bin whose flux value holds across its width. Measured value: 233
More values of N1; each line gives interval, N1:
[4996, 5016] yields 13.2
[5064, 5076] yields 15.2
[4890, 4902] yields 15.3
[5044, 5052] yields 15.0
